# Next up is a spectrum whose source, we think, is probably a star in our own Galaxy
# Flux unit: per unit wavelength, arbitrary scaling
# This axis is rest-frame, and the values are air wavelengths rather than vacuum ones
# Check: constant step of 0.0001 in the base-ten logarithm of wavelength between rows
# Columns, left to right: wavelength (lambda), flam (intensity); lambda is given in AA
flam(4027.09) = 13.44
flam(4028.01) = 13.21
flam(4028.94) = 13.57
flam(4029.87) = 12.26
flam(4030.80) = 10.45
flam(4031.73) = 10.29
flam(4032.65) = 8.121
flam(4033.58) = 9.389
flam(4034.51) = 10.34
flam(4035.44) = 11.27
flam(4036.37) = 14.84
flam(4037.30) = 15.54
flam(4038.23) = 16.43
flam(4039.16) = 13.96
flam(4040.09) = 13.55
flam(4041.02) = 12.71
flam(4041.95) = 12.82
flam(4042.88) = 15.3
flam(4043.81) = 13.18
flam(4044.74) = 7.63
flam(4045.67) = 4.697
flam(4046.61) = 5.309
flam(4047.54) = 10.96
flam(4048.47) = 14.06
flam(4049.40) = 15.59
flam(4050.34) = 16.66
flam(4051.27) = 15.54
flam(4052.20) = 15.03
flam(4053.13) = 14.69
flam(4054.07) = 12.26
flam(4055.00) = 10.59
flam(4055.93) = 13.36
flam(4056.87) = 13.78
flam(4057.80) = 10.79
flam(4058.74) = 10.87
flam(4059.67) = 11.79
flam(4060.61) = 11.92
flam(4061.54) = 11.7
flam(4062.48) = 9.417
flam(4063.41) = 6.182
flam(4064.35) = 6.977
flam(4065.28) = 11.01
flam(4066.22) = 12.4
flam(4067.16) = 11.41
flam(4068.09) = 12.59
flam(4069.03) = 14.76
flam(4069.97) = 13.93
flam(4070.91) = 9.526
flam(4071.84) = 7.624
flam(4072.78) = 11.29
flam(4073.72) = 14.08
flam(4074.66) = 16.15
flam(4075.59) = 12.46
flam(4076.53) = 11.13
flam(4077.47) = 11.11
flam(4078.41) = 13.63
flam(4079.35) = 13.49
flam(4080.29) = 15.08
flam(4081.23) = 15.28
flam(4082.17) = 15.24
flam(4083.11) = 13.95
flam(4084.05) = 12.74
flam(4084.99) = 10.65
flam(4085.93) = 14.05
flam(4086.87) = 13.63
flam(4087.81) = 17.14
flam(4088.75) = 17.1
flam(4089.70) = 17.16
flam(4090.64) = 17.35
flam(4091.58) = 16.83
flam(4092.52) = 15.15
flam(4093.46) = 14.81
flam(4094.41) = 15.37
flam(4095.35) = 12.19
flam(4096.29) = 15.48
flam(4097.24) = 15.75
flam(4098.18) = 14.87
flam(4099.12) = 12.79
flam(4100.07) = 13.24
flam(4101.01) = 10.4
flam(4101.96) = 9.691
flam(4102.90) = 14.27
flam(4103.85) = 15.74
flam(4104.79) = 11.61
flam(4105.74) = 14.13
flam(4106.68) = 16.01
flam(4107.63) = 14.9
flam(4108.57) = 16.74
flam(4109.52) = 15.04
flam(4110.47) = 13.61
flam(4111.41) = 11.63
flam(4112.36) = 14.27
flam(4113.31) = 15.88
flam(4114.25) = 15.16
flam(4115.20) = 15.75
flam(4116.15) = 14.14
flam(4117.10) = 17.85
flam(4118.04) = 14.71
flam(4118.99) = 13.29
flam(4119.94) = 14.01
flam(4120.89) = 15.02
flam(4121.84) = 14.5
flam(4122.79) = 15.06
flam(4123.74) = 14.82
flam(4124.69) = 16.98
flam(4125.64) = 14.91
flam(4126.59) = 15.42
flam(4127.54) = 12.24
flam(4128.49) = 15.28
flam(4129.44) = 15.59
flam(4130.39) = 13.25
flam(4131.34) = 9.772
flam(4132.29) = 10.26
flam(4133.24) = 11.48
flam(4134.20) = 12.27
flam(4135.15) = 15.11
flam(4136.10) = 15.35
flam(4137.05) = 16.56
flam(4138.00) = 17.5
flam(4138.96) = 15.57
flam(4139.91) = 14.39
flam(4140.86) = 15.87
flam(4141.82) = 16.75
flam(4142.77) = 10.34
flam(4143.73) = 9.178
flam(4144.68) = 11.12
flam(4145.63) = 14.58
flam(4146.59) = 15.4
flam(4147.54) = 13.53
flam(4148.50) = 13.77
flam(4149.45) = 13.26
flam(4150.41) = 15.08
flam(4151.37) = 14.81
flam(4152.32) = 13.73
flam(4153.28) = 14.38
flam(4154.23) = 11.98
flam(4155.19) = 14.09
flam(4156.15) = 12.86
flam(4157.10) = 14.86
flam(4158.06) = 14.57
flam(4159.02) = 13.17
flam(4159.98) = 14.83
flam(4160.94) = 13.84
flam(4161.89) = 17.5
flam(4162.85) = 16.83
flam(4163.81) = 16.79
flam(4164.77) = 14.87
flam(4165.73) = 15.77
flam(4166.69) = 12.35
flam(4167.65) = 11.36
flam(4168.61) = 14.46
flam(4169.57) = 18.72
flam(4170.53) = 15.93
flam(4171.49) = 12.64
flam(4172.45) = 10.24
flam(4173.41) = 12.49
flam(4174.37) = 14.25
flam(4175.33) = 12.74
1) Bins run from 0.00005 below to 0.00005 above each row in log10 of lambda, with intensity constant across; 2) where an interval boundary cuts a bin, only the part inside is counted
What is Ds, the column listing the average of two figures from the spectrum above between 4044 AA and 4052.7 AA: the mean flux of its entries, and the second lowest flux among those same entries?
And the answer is 8.5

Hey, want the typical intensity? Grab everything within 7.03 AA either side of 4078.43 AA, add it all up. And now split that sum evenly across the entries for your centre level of 12.9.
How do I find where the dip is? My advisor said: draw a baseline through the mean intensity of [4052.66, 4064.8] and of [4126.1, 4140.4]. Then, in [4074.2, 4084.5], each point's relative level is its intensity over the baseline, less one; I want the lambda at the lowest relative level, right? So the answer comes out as 4077.47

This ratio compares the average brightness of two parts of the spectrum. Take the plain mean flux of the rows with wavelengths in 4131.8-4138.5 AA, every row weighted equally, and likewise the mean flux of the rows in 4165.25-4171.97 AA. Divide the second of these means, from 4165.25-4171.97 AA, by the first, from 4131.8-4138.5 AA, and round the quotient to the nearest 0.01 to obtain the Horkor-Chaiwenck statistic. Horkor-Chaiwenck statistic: 1.03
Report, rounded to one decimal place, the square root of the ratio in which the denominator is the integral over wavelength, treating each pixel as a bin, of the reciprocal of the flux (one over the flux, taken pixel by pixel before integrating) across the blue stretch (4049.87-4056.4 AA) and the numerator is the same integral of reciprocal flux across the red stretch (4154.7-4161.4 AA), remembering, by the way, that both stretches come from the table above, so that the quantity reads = 1.0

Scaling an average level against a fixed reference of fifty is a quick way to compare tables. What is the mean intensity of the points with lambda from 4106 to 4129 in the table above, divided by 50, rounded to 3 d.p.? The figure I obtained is 0.298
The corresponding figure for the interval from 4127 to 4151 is 0.275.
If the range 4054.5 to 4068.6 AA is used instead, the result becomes 0.220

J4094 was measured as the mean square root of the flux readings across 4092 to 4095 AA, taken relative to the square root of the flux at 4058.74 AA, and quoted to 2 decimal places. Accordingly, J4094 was 1.18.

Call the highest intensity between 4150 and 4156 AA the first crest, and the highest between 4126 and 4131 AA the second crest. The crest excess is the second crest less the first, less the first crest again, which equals -14.6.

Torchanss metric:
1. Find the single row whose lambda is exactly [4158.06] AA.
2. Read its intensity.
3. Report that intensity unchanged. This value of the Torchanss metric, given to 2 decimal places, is 14.57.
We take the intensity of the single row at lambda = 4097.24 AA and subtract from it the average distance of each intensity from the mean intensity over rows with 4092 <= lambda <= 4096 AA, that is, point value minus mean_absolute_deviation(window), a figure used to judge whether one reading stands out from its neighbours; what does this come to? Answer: 14.7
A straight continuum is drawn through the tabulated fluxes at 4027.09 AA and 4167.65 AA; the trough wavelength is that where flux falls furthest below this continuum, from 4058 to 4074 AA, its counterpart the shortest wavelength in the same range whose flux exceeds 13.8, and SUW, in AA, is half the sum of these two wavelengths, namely 4066.2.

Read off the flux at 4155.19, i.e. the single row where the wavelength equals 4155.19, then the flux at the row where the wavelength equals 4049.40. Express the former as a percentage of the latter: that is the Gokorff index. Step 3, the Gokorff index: 90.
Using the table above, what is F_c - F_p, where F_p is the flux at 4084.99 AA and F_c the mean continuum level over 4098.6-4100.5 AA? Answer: 2.4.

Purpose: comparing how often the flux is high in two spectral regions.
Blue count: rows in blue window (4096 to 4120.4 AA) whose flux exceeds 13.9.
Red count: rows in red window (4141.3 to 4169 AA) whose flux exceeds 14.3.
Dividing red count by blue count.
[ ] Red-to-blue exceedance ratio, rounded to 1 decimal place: 0.8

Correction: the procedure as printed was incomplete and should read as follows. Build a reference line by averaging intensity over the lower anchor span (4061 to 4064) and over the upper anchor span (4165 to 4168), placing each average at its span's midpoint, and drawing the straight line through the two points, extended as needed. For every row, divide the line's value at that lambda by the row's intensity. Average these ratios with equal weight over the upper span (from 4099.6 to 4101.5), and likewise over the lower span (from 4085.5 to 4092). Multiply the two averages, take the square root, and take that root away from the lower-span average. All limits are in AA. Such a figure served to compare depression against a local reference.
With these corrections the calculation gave -0.13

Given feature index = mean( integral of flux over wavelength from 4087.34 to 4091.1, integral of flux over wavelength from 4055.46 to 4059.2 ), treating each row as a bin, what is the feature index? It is 55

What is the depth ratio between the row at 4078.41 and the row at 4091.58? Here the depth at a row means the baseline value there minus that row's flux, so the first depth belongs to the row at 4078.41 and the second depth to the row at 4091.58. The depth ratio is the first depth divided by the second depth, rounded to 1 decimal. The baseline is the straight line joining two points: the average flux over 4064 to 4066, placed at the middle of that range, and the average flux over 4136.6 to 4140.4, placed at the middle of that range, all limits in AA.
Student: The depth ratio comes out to 0.6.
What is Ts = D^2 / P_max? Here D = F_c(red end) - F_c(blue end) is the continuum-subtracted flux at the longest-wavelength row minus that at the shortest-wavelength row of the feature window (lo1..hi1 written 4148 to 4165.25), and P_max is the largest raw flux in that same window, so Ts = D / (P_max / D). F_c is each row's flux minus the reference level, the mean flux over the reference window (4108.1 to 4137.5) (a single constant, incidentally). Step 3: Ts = 0.07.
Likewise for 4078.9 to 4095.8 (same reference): 0.10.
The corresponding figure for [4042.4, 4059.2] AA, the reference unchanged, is 1.18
